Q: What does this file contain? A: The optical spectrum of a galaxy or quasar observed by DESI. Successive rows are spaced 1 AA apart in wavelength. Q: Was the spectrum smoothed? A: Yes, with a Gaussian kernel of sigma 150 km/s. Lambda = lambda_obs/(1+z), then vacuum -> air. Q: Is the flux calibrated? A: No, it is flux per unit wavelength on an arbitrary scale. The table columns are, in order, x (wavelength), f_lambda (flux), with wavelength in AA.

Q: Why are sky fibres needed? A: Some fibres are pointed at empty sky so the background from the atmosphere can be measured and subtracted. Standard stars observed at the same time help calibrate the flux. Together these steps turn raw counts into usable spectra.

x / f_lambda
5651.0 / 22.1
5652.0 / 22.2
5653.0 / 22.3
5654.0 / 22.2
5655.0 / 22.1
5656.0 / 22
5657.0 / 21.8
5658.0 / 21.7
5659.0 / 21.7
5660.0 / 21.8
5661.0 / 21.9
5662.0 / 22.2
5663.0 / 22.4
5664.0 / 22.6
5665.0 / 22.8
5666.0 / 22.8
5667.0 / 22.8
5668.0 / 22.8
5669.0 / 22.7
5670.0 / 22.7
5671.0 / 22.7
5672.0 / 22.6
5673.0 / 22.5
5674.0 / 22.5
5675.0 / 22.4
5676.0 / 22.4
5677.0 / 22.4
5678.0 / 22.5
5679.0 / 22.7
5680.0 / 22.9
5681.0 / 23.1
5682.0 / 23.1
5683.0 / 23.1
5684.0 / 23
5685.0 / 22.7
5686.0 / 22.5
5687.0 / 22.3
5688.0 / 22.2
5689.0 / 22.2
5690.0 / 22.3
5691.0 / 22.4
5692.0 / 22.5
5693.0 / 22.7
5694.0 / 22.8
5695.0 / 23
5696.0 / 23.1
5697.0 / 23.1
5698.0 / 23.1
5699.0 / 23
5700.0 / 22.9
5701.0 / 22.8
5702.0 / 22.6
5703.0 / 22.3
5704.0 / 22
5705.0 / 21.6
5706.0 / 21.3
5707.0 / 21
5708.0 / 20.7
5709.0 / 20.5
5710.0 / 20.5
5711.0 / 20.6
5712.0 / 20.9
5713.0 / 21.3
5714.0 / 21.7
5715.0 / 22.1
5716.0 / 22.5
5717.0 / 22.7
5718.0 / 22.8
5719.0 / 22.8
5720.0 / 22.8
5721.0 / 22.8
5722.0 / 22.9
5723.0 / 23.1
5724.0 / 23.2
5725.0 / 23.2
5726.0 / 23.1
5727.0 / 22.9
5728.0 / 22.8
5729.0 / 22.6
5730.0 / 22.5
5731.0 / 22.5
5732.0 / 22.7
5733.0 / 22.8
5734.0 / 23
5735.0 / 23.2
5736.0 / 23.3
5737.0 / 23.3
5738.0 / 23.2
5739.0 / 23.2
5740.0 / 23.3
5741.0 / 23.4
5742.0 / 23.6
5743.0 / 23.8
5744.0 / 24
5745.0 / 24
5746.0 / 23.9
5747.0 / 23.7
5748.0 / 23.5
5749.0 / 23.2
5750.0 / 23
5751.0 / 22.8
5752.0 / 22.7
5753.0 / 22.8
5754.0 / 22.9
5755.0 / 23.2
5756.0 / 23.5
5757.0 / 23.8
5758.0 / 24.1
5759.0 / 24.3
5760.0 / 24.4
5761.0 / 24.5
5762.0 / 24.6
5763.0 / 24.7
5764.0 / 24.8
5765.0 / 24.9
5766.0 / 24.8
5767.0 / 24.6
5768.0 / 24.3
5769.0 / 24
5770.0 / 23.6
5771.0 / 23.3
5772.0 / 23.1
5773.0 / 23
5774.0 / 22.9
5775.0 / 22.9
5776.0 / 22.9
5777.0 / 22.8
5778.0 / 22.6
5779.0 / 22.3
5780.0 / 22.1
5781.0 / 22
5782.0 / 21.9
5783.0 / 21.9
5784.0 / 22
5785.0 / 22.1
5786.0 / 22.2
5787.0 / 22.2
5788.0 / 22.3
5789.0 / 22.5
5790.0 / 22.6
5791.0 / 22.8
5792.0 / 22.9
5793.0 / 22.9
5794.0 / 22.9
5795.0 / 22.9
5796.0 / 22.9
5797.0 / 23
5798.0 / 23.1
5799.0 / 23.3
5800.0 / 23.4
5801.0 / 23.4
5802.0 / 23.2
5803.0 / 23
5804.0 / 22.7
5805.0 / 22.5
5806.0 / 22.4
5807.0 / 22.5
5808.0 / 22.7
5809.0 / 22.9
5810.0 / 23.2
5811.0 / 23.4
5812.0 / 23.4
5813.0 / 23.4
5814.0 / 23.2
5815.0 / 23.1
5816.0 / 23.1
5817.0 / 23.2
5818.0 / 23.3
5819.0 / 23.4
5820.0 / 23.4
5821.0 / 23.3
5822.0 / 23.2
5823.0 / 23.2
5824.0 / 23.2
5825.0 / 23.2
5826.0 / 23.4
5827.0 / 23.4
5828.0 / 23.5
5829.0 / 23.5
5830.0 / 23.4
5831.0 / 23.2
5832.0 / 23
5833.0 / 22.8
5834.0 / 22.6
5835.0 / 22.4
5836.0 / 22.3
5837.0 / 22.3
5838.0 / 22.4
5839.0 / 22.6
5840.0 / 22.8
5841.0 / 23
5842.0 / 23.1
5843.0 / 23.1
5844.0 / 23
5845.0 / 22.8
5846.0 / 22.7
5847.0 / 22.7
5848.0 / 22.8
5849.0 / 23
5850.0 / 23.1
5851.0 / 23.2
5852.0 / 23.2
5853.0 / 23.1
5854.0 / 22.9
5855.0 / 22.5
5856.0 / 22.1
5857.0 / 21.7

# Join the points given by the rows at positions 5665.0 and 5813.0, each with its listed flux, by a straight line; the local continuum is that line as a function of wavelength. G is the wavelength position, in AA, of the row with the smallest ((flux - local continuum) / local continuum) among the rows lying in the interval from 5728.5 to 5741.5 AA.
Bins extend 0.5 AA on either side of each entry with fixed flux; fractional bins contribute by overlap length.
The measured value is 5731.0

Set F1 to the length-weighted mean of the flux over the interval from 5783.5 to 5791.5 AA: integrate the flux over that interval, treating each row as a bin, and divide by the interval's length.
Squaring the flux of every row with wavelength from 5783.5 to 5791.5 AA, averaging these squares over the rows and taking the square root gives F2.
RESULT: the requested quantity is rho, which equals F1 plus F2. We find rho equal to 44.7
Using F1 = 22.3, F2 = 22.3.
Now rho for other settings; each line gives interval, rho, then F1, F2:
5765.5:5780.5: 46.6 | 23.3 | 23.3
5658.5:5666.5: 44.6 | 22.3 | 22.3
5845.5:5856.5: 45.7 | 22.8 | 22.8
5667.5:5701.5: 45.4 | 22.7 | 22.7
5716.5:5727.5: 45.9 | 22.9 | 22.9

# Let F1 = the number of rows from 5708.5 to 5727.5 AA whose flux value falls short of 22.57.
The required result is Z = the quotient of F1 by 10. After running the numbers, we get 0.80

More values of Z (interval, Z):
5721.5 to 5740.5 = 0.20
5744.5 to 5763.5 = 0.00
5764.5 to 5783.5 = 0.50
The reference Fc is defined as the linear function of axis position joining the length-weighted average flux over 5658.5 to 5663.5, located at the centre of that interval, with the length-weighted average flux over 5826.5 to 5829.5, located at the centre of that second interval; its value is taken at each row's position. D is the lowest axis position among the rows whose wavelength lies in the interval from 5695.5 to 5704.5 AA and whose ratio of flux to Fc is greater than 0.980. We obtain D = 5696.0 AA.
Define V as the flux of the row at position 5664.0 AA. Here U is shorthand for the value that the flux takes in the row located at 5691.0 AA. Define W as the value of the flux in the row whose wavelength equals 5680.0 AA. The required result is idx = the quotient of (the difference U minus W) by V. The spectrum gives -0.022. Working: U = 22.4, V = 22.6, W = 22.9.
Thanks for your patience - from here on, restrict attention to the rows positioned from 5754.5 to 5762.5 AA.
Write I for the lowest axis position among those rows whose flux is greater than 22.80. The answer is 5755.0 AA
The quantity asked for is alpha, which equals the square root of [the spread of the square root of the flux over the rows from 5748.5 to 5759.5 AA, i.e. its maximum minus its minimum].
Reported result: 0.41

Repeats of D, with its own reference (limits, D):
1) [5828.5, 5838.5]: 5829.0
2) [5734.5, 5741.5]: 5735.0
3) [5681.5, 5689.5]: 5682.0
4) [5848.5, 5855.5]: 5851.0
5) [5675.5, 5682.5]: 5676.0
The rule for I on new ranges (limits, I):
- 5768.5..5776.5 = 5769.0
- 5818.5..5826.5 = 5819.0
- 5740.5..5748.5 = 5741.0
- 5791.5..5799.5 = 5792.0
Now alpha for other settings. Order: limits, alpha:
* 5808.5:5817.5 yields 0.23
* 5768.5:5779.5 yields 0.42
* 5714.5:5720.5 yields 0.27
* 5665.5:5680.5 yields 0.23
